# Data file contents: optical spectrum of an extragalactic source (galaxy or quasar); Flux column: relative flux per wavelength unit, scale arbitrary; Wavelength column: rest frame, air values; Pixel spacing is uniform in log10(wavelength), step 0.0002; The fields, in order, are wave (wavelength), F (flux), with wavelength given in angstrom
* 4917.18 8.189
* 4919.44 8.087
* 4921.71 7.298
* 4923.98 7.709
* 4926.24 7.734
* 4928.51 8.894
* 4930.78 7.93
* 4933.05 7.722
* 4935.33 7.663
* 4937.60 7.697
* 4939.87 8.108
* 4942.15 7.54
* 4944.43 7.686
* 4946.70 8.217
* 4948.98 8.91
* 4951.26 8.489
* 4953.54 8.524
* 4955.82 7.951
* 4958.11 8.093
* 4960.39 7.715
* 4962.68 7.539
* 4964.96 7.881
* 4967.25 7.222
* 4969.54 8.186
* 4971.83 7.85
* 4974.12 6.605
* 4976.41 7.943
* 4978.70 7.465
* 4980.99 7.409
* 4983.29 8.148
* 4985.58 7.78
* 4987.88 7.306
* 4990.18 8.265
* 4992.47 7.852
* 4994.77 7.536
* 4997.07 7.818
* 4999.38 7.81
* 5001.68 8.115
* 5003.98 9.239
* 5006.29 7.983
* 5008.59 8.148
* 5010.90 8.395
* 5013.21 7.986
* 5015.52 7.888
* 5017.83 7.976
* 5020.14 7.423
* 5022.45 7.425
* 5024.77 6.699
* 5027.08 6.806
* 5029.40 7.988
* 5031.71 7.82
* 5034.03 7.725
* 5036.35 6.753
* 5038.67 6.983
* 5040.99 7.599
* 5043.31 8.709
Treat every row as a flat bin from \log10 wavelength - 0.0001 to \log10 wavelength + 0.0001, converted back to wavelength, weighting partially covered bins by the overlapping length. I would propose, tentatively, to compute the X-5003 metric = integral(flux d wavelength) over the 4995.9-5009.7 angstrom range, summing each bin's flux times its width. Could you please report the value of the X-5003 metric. 113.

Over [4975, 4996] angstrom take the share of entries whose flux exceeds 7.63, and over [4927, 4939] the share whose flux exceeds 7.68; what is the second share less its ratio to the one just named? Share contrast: -0.64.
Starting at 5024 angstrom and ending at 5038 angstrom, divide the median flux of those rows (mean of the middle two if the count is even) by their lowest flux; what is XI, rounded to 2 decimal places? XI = 1.08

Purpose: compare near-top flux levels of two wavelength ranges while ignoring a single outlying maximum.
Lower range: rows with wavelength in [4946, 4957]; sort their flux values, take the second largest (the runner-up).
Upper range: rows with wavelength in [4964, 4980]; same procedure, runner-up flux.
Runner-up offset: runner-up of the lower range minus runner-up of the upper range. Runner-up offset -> 0.58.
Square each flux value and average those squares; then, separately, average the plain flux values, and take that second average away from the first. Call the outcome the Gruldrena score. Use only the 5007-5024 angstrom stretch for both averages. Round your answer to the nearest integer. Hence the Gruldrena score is 54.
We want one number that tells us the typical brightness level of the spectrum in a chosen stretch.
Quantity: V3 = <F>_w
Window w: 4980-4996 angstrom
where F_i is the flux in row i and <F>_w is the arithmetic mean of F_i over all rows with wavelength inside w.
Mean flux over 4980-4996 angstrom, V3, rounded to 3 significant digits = 7.76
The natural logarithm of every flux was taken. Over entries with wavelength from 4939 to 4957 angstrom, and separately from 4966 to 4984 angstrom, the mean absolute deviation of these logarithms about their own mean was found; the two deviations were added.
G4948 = 0.101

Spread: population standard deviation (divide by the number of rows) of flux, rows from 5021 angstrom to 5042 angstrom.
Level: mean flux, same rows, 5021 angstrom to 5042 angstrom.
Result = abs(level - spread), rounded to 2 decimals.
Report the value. 6.84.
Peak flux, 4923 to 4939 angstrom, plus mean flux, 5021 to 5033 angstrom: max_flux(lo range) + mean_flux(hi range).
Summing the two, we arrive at 16.2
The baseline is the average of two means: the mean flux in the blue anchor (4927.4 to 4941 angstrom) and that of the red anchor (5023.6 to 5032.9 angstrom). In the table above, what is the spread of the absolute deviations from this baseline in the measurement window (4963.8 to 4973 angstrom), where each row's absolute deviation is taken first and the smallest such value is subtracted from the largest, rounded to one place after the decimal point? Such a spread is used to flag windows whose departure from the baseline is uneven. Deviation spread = 0.3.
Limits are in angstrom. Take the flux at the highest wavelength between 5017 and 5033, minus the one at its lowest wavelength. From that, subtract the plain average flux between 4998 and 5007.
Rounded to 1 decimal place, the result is -8.4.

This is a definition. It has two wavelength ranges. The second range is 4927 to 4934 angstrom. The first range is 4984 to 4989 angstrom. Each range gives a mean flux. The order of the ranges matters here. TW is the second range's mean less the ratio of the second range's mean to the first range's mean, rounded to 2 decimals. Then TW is 7.10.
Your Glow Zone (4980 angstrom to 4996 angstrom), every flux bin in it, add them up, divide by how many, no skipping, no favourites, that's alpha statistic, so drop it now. 7.76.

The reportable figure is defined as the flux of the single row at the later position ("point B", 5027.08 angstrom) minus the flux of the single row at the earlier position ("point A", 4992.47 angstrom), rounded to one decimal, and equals -1.0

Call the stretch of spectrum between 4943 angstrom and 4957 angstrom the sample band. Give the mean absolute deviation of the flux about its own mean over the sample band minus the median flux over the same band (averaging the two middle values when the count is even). -8.0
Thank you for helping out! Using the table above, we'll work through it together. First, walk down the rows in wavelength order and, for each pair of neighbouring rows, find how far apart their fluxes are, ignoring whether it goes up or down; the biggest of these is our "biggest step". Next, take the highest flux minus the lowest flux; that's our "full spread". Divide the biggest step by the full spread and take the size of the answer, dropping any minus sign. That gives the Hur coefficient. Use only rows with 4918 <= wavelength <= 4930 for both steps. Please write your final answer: 0.73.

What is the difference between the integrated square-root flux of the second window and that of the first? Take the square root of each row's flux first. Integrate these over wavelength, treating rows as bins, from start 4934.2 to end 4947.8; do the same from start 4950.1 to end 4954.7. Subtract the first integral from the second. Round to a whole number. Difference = -25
